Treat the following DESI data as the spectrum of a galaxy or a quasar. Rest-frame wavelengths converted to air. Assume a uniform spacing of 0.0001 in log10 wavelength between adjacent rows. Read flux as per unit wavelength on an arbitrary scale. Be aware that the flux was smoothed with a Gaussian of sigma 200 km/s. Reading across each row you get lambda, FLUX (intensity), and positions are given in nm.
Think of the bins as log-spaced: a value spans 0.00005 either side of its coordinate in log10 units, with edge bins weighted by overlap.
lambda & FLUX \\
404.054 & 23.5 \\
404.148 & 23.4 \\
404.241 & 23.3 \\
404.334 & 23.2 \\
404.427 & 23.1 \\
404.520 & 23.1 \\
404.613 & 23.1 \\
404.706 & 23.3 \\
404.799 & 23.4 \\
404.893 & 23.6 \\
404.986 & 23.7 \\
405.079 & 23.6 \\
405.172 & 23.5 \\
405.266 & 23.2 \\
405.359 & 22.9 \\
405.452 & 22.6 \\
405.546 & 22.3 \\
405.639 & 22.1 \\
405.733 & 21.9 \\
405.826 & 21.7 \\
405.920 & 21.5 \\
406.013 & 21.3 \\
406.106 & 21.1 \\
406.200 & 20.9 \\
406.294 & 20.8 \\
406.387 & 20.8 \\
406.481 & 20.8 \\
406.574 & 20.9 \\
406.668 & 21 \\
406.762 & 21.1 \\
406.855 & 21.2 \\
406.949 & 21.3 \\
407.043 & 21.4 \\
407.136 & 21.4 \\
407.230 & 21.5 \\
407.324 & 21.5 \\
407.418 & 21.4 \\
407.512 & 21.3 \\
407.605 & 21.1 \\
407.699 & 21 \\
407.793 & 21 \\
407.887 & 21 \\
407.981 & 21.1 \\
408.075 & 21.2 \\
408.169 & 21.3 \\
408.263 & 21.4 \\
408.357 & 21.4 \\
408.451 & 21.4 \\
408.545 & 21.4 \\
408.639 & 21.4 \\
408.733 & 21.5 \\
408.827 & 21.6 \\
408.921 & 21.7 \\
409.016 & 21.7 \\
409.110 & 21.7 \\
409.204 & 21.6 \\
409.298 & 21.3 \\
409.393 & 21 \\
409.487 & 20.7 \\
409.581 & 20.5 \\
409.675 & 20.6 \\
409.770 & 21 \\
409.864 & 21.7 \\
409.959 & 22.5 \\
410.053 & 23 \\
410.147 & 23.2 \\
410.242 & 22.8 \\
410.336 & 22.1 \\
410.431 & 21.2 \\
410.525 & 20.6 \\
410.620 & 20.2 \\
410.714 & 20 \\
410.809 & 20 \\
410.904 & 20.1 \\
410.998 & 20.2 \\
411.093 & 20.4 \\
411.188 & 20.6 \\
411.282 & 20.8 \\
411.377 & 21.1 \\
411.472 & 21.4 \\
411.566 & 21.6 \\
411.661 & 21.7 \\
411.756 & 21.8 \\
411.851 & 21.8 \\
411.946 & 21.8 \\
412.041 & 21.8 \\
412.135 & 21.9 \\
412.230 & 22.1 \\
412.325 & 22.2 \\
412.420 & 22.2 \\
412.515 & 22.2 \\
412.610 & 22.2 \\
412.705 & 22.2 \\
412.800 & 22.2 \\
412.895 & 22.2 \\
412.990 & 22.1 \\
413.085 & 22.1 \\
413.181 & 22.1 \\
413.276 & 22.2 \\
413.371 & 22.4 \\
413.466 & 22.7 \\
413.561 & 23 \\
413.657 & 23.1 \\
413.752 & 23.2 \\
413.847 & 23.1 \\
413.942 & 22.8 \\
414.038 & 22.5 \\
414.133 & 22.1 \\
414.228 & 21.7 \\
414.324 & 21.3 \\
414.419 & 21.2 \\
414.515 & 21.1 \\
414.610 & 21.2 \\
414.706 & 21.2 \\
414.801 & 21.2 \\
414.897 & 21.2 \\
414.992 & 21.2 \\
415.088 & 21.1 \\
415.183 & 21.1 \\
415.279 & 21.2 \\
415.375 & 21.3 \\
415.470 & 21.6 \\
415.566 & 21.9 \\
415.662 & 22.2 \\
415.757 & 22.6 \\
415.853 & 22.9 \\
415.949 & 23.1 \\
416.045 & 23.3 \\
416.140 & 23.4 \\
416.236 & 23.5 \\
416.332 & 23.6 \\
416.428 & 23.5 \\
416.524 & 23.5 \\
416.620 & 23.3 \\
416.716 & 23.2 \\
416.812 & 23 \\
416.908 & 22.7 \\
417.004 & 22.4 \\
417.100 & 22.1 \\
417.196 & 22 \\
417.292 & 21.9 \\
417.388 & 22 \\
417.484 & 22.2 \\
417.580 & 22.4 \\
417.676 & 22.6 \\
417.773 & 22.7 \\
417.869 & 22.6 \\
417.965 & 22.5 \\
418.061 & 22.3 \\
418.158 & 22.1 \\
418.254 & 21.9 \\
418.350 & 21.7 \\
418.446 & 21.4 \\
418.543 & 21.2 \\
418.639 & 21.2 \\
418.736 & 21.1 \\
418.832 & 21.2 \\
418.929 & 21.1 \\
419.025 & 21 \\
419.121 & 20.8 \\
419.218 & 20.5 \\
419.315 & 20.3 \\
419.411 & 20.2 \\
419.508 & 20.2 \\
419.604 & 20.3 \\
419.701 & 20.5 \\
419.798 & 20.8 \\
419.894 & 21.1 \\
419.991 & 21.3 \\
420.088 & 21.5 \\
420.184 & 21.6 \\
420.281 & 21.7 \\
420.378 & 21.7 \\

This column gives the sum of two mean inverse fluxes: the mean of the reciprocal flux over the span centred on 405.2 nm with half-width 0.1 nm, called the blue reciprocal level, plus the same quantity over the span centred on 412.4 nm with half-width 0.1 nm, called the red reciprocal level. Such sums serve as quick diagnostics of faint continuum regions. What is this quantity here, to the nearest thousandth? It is 0.088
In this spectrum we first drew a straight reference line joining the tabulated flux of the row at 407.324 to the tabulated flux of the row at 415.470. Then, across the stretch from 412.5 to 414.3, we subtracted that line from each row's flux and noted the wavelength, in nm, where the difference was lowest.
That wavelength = 414.228 nm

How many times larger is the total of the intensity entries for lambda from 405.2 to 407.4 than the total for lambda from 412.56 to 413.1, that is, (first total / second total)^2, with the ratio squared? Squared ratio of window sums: 14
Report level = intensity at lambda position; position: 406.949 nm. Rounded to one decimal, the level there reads 21.3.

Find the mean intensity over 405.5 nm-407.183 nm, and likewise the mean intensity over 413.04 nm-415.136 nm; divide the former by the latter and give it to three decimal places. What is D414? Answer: 0.969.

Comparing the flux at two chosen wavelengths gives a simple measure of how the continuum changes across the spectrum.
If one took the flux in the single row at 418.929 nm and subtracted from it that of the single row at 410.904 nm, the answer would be 1.0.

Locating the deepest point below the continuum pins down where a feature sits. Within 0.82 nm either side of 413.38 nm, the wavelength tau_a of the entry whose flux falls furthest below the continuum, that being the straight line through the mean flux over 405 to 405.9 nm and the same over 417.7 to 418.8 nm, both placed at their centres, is 412.990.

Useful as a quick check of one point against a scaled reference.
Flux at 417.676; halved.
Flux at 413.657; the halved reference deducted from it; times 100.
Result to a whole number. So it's 1180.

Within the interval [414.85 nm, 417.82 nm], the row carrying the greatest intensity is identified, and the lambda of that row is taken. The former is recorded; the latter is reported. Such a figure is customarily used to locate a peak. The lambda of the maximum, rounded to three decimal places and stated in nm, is 416.332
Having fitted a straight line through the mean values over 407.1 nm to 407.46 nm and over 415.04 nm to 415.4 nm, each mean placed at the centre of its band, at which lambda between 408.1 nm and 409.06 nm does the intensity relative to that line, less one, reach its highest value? 409.016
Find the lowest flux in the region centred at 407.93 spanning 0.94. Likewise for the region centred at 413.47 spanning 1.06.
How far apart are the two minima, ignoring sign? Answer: 1.1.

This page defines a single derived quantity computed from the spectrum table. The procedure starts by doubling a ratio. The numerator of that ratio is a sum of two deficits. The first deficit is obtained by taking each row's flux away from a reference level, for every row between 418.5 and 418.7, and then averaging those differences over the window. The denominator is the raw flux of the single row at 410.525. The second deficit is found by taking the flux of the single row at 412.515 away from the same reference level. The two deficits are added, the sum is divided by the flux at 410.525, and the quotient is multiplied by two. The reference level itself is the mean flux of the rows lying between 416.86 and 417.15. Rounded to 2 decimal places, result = 0.14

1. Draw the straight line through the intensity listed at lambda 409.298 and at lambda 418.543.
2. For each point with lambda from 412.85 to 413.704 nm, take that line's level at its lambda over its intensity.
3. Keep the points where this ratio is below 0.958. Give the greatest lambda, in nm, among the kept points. 413.657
